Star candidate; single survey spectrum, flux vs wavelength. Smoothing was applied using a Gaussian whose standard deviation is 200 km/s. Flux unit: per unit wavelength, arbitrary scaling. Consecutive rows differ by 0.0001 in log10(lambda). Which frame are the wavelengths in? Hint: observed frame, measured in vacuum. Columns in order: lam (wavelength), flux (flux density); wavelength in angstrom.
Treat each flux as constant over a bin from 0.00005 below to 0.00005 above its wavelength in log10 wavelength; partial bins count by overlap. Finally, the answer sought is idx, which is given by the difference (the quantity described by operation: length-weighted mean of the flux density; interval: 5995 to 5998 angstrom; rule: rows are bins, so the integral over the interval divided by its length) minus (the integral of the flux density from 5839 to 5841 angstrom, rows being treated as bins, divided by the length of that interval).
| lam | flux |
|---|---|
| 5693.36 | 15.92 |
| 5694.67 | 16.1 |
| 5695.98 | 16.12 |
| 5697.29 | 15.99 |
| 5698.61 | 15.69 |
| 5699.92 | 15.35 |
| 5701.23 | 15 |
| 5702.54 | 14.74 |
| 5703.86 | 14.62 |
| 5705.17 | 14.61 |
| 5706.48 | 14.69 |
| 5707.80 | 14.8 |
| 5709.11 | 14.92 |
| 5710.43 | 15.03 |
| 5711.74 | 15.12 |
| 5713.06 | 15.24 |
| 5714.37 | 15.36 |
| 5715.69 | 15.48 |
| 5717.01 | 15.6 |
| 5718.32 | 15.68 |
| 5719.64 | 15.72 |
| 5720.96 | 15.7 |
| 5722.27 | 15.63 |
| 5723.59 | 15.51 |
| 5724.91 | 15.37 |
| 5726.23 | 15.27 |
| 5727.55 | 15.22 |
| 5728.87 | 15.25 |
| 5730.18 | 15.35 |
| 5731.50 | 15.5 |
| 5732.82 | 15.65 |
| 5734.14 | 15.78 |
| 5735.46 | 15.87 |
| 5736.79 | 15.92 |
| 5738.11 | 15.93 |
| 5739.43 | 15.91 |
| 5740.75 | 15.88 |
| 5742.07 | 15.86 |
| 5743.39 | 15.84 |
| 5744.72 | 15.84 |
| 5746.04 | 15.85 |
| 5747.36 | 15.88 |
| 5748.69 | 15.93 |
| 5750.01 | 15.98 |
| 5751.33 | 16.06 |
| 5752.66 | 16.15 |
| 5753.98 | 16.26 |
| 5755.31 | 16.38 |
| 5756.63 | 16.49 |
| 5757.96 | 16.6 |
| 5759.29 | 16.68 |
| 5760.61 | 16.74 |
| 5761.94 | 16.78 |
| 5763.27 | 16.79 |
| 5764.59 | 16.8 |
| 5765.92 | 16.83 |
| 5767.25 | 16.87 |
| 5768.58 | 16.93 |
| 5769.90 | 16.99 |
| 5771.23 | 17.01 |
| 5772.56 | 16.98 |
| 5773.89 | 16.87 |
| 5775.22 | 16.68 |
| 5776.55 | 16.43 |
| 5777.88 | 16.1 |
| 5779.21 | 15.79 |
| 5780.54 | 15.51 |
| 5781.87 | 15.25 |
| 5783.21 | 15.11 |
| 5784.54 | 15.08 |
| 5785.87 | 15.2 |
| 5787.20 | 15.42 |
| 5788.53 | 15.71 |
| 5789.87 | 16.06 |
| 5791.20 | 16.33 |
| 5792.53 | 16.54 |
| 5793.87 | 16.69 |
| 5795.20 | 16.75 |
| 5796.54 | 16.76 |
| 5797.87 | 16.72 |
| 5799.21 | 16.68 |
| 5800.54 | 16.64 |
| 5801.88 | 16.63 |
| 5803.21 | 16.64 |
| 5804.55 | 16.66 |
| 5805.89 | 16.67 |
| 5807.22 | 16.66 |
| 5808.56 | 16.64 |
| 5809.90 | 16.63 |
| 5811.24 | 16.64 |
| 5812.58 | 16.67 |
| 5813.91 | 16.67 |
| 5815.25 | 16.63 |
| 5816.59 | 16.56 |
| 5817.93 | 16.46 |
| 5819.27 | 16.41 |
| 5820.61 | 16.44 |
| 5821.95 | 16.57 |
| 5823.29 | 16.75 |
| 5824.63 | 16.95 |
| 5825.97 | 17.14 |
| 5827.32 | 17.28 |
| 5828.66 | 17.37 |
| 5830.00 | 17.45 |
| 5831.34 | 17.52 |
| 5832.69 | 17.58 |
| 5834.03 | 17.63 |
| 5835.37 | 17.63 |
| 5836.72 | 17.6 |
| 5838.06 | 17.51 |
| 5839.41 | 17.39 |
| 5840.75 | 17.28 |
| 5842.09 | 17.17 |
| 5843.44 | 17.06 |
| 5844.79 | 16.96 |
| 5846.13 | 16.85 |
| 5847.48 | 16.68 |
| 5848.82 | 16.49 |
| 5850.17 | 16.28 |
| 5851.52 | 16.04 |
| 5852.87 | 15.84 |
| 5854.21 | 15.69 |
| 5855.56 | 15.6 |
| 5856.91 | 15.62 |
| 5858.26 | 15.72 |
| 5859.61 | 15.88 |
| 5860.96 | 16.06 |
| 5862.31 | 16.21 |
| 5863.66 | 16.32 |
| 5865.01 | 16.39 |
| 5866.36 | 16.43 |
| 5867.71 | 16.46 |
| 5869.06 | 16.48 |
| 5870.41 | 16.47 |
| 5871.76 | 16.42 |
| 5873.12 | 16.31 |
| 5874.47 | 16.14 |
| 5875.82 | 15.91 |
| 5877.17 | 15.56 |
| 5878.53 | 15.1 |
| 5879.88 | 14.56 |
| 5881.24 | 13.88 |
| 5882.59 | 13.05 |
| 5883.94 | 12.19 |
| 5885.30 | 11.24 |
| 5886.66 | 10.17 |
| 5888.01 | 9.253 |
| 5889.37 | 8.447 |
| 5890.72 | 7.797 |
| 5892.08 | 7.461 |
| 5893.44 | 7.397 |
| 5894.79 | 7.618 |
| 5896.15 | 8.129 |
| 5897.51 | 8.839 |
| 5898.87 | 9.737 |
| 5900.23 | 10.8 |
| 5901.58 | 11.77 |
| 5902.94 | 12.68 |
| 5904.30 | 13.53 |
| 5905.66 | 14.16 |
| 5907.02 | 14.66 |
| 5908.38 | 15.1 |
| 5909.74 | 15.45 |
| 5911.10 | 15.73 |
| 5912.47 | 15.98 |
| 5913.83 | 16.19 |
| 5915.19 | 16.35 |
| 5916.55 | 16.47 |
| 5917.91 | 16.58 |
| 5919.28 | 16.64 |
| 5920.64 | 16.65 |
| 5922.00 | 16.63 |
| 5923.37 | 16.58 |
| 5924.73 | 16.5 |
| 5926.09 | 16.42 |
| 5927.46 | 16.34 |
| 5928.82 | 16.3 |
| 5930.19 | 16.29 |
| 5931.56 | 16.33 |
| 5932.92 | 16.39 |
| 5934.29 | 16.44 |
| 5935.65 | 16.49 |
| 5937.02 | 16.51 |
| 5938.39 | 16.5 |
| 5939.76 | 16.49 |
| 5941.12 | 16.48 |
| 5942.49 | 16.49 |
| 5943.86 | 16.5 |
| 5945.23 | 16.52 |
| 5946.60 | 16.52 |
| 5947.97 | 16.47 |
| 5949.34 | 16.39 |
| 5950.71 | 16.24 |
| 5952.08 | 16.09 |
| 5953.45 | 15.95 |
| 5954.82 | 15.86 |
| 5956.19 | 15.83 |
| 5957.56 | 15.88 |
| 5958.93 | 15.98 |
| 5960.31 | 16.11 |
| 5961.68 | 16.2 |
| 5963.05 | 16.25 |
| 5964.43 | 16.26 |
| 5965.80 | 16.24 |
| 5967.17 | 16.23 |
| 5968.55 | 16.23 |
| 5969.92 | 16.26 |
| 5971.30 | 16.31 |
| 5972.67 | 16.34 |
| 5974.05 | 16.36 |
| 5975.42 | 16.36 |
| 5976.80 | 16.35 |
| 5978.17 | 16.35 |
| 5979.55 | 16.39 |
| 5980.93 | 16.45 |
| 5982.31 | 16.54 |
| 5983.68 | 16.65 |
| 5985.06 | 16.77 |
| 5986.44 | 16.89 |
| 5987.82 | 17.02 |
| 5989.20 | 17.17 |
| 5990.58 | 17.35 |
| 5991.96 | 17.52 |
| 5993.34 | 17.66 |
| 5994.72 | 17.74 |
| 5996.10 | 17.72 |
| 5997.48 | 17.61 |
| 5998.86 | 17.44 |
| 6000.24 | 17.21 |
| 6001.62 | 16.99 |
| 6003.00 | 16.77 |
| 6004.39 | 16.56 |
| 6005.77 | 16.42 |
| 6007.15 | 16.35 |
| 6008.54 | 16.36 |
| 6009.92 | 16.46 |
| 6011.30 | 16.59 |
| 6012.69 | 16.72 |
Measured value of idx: 0.3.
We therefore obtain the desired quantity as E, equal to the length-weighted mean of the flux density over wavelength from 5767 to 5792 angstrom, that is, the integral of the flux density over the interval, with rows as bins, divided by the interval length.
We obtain 16.12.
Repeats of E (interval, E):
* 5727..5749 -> 15.73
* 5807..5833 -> 16.84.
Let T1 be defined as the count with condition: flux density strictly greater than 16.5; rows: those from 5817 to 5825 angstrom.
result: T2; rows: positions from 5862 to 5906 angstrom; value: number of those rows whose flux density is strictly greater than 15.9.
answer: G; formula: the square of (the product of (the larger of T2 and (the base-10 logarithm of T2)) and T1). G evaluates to 1089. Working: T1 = 3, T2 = 11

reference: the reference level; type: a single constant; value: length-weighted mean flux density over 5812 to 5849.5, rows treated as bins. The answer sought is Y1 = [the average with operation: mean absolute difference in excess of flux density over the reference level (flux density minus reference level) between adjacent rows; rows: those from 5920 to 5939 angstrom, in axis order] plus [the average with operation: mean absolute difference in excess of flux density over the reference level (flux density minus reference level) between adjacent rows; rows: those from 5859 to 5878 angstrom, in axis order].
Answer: 0.16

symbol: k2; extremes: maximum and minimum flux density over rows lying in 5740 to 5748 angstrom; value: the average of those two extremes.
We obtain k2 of 15.9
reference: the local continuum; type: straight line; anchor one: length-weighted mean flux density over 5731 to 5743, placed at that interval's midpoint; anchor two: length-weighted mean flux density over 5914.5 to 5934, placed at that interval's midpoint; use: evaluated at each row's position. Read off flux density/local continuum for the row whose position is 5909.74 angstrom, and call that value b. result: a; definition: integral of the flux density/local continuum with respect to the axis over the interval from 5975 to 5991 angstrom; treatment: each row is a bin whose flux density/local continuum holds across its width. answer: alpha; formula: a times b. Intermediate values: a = 16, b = 0.94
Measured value 15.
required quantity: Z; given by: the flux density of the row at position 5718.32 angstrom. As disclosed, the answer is 15.68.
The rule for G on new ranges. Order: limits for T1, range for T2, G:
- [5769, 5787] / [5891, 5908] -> 0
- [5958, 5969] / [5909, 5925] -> 0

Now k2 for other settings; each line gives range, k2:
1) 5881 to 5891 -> 10.8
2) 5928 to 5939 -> 16.4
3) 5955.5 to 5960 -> 15.9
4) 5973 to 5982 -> 16.4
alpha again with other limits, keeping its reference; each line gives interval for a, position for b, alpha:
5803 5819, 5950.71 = 16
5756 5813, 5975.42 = 58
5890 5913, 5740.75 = 16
